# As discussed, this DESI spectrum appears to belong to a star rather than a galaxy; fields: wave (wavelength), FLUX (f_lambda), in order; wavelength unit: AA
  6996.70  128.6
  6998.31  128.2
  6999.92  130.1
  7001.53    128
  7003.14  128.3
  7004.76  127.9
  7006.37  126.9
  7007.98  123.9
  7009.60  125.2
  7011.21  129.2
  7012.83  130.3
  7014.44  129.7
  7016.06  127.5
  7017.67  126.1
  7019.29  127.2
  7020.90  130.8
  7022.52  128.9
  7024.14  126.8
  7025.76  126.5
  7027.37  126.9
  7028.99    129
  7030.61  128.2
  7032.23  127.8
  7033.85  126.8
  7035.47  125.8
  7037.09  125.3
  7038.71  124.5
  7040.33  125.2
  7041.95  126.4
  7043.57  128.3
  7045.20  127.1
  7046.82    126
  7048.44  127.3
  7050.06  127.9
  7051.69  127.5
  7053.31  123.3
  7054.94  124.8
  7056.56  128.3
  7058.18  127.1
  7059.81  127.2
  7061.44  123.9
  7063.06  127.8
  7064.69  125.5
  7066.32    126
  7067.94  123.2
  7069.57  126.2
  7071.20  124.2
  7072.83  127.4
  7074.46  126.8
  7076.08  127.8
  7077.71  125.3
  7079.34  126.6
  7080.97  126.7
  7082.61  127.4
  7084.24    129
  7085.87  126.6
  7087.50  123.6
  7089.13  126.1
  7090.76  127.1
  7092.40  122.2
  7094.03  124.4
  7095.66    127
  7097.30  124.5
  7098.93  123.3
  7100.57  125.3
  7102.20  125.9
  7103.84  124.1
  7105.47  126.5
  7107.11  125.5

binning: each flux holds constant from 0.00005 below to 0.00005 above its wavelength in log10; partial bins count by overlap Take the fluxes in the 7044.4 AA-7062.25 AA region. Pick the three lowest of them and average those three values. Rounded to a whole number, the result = 124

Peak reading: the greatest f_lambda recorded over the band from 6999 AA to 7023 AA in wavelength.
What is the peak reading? 130.8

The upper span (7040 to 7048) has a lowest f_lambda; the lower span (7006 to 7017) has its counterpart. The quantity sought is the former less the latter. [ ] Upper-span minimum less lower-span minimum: 1.3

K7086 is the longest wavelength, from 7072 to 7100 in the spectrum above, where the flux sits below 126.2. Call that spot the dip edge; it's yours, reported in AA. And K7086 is 7098.93 AA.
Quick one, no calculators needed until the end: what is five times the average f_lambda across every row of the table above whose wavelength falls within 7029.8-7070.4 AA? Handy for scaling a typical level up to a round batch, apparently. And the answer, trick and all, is 631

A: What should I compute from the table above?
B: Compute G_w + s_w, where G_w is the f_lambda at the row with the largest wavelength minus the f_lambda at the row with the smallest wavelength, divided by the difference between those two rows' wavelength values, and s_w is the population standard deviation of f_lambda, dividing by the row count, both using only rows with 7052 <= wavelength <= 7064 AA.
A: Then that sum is 2.3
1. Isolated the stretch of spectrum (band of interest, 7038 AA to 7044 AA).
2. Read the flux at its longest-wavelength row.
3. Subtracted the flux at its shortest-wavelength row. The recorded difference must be 4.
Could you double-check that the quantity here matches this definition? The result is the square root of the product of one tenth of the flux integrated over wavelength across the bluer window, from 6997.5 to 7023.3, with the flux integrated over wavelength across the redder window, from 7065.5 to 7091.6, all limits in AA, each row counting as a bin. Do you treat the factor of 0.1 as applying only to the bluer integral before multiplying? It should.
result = 1043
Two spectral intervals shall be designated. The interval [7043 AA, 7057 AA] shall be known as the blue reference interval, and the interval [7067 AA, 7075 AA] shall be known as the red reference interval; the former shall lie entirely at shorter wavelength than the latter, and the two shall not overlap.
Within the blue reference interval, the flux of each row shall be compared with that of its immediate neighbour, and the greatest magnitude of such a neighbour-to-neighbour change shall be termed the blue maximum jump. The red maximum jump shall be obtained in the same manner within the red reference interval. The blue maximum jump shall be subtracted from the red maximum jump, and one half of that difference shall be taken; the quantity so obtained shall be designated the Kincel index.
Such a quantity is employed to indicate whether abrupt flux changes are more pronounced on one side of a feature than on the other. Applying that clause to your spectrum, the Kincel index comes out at -0.5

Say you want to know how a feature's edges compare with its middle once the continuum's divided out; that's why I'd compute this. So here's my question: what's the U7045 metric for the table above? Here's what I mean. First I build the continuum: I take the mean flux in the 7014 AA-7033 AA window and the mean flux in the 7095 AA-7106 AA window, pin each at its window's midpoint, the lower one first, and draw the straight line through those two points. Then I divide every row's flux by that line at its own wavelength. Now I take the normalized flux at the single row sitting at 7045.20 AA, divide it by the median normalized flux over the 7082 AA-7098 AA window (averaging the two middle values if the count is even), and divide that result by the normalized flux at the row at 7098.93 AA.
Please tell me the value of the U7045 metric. 1.01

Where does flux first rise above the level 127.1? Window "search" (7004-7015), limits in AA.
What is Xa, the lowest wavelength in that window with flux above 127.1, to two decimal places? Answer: 7004.76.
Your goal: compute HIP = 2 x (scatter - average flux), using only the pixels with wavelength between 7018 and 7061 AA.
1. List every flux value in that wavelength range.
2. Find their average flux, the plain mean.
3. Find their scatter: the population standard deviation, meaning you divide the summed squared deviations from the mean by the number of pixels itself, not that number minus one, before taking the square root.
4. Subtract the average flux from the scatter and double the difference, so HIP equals -251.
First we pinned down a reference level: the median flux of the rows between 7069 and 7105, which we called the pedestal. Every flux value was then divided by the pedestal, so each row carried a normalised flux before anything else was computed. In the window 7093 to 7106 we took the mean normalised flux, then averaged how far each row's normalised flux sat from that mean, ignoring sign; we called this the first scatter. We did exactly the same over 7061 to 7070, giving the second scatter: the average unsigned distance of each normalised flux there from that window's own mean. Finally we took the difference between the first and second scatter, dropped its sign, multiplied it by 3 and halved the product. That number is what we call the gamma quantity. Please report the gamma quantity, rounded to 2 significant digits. 0.0024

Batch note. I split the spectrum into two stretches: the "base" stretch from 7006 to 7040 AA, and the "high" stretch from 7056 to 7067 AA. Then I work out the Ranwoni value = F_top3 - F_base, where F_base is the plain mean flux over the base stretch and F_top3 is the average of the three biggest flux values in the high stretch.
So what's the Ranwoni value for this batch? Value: 0.5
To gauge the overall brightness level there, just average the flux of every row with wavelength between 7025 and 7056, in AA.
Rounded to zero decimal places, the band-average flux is 127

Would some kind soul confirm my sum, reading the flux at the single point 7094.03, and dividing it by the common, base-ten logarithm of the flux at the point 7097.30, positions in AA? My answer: 59.4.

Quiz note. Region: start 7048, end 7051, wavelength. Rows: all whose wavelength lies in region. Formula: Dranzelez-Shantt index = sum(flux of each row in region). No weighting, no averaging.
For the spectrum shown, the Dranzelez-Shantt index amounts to 255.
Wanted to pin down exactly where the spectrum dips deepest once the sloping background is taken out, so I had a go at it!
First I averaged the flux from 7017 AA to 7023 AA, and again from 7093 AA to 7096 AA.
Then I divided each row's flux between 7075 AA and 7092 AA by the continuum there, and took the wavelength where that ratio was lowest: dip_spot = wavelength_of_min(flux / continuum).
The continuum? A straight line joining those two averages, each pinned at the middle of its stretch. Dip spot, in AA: 7087.50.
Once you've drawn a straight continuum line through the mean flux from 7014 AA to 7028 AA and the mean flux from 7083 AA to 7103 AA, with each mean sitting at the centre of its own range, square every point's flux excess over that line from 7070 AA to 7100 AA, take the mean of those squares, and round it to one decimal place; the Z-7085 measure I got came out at 2.8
